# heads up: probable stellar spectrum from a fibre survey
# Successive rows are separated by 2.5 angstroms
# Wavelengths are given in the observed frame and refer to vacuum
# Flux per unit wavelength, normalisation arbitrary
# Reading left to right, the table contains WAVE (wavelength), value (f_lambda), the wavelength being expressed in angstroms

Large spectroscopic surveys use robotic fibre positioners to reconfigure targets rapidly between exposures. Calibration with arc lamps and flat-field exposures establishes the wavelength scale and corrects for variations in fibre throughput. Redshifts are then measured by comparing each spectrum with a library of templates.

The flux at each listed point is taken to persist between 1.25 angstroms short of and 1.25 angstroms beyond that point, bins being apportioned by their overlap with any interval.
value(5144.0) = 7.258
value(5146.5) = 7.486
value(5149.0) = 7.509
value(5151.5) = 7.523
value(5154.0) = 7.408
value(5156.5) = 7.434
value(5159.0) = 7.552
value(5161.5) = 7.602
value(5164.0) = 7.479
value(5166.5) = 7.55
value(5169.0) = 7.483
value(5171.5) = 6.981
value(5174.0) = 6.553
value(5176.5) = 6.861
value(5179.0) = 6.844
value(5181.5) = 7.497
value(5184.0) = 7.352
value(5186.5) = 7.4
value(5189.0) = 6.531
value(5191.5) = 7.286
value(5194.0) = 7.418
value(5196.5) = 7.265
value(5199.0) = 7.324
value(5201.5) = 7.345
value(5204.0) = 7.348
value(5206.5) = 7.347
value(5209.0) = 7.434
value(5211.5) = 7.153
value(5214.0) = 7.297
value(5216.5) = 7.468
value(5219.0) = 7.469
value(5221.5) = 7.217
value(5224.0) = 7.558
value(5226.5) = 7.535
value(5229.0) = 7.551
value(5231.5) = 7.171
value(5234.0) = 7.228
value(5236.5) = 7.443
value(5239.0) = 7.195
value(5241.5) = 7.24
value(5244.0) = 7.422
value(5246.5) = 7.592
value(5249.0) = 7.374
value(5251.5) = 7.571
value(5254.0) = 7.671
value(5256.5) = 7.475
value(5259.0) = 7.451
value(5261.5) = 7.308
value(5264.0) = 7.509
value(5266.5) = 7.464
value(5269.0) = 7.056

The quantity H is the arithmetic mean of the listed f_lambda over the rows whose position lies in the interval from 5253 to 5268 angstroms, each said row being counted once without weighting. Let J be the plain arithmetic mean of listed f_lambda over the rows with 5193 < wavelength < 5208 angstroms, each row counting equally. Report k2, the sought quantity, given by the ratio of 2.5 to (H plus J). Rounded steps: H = 7.48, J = 7.34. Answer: 0.169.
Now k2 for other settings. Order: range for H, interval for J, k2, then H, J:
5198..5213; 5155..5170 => 0.168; 7.33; 7.52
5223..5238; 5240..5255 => 0.168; 7.41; 7.48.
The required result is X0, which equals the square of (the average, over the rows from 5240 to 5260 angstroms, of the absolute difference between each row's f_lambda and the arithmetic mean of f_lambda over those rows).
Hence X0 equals 0.011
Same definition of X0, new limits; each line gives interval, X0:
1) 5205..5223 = 0.010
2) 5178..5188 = 0.046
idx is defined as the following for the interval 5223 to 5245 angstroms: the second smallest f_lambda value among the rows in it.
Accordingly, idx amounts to 7.195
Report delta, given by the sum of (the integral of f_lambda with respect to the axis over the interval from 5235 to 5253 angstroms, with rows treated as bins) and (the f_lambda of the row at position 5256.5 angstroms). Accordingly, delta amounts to 141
